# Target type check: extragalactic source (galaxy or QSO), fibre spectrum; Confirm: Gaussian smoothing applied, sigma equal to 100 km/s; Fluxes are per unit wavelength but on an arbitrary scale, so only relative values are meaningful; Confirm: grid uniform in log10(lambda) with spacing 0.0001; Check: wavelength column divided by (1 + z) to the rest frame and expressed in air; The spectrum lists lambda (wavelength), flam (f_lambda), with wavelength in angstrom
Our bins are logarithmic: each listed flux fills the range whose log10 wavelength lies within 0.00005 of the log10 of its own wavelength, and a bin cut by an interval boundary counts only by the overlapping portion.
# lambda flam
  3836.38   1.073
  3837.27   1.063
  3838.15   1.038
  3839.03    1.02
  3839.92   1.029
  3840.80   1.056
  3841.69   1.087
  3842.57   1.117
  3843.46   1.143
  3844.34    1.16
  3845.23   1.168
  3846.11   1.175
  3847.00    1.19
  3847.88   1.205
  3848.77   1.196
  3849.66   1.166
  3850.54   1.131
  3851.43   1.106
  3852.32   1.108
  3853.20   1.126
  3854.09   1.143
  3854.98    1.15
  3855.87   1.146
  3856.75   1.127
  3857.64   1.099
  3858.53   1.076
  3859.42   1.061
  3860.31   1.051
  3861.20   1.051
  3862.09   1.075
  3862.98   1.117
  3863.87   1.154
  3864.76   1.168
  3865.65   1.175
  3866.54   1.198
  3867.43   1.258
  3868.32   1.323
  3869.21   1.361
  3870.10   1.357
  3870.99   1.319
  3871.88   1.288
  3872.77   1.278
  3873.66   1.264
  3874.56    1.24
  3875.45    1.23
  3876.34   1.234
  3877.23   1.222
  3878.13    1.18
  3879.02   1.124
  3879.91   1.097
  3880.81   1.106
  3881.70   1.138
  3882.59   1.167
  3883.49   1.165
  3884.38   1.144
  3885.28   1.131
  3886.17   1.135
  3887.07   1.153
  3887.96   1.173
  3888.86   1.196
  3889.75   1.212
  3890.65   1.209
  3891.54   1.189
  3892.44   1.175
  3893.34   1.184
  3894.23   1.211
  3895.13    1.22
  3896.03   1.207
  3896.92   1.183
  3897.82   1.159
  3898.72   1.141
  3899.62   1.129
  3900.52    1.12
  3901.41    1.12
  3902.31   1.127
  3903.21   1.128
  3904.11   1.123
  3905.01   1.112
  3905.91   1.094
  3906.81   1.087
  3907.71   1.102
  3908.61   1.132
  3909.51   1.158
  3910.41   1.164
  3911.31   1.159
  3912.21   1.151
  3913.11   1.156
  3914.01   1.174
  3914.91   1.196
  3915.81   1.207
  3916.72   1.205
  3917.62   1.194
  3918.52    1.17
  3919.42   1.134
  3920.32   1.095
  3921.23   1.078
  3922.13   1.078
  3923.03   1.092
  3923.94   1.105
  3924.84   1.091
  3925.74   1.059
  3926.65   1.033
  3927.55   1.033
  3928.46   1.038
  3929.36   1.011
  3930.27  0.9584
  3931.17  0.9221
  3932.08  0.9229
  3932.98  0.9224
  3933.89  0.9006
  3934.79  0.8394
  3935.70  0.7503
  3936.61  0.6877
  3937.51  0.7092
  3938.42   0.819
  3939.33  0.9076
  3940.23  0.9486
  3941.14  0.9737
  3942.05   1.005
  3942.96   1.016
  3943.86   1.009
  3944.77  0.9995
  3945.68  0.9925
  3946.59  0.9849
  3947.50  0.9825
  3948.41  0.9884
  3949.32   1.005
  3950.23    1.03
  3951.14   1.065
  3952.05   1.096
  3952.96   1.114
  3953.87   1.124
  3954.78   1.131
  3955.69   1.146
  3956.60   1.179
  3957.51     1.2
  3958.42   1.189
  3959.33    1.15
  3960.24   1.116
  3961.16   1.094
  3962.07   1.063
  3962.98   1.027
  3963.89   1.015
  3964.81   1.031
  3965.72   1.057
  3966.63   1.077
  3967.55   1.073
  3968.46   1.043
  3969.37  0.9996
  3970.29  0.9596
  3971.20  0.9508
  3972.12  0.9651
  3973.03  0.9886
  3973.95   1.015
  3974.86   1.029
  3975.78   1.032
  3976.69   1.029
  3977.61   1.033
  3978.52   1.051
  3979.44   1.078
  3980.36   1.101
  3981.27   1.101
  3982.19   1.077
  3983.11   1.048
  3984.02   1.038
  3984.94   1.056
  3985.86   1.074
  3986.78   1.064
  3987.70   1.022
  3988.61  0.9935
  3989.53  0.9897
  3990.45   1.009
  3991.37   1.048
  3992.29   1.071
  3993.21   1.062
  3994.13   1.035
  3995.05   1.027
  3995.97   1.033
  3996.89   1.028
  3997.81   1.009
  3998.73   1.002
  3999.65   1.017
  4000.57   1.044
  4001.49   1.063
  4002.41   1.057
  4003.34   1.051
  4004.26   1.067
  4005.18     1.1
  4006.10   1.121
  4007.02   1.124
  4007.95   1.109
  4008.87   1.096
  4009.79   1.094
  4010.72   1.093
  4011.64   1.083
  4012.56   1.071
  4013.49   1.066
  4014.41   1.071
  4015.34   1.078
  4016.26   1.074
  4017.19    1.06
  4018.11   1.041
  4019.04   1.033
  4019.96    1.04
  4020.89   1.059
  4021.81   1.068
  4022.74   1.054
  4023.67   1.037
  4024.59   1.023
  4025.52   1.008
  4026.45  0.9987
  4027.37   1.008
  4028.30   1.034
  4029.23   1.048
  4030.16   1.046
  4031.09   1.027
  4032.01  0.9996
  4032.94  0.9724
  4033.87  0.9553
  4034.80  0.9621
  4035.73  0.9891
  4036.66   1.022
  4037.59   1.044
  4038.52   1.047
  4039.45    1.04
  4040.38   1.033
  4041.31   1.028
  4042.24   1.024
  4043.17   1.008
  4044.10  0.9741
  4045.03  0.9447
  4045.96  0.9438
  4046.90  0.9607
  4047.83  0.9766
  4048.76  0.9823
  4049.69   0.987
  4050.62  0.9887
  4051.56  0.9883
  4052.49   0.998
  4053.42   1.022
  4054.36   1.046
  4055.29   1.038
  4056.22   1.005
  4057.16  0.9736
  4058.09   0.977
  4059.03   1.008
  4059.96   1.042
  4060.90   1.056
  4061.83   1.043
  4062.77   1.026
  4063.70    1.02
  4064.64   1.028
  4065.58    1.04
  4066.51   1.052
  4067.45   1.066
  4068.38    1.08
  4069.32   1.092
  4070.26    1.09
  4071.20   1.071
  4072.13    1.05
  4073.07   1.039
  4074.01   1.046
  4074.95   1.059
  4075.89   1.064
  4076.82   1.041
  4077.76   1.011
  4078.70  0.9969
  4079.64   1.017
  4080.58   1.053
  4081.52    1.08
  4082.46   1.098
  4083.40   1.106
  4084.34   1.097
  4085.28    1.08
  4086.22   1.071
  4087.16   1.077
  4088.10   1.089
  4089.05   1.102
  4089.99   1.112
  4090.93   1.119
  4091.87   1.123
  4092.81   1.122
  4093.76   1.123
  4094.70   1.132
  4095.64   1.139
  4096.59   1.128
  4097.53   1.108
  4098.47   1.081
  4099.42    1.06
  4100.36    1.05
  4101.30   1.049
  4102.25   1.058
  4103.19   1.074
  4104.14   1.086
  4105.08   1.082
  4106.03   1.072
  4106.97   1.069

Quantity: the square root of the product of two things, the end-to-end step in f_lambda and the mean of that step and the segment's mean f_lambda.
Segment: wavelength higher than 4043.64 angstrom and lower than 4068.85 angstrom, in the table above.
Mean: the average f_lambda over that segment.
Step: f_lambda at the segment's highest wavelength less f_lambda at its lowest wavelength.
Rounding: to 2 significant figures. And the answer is 0.24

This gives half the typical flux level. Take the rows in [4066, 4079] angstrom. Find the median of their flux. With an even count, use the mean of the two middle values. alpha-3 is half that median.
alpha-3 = 0.528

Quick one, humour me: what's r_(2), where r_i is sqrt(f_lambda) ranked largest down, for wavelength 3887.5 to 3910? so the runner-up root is 1.10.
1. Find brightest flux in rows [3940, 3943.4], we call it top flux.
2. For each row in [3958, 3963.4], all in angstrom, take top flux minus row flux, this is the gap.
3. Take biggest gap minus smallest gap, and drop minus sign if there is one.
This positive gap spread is 0.16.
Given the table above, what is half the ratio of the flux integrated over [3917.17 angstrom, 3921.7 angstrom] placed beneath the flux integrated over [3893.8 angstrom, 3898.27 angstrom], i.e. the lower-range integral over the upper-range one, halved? 0.52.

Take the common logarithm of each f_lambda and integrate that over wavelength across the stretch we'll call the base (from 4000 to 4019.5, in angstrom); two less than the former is -1.4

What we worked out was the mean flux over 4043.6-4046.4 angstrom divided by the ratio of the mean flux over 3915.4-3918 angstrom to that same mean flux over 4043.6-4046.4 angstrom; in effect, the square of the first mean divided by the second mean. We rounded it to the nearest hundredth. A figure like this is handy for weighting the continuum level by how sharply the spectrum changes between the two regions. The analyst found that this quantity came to 0.76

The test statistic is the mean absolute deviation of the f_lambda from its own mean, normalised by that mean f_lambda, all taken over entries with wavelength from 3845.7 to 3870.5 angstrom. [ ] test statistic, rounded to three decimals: 0.052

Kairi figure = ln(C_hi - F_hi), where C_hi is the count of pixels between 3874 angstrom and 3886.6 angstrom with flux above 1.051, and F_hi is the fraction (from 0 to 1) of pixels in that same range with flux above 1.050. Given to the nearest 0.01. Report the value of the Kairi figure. 2.56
